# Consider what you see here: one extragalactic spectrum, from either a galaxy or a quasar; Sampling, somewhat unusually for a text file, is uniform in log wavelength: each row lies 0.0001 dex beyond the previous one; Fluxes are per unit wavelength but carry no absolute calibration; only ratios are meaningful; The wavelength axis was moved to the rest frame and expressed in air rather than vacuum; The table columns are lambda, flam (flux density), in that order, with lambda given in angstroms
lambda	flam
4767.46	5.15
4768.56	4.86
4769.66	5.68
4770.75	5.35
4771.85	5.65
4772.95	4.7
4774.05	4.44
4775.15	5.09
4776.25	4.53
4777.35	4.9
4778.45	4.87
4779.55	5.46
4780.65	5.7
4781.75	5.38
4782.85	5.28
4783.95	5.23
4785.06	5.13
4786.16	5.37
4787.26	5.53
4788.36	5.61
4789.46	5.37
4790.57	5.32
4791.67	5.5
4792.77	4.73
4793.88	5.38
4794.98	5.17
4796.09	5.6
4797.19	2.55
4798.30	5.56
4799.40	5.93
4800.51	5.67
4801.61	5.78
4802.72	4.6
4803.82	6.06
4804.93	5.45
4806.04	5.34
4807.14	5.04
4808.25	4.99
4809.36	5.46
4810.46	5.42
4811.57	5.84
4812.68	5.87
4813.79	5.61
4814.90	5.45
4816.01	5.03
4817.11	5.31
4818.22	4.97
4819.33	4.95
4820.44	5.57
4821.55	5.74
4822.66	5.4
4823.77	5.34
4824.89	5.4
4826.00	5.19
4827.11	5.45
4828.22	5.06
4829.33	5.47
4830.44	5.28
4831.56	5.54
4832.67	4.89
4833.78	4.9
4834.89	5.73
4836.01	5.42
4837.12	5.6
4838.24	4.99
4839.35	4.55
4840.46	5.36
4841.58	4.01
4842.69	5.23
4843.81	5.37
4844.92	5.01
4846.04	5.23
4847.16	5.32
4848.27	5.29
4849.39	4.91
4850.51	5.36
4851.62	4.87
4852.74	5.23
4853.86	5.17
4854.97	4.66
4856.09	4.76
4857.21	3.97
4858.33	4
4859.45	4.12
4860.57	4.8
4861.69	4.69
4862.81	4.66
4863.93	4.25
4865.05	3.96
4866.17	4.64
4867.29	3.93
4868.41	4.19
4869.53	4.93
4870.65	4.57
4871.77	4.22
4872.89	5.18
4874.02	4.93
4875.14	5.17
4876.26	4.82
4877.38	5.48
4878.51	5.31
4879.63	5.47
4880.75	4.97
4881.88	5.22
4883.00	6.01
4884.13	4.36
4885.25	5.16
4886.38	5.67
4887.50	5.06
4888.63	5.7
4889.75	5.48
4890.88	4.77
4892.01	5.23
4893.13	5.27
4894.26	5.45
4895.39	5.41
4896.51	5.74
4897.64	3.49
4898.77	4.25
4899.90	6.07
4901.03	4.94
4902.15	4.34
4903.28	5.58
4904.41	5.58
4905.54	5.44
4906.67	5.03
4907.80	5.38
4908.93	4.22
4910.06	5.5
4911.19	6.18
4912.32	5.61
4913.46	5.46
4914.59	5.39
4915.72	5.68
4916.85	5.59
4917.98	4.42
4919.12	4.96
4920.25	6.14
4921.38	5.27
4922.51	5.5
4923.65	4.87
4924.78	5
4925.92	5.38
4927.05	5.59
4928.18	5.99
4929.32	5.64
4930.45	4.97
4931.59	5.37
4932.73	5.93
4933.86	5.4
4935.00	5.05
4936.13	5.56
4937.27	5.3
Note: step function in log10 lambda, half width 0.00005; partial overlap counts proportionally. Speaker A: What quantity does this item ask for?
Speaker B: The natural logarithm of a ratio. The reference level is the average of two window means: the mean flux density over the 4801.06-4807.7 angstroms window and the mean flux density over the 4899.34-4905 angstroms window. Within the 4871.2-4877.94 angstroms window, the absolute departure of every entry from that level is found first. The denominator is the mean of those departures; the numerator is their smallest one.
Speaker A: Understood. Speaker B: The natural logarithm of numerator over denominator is -1.1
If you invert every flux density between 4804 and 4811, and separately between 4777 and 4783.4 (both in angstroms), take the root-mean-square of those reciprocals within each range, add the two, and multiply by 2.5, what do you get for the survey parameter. 0.95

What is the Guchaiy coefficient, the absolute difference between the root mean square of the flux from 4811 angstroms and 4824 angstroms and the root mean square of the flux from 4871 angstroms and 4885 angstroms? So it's 0.32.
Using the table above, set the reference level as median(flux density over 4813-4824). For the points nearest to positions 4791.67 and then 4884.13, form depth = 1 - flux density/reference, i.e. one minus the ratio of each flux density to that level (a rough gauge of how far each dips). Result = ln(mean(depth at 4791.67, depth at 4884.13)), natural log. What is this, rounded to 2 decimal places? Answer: -2.50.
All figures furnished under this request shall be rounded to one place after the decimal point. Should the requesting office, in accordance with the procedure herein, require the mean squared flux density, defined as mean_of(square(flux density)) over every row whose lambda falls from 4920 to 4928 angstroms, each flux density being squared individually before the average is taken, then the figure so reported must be 29.2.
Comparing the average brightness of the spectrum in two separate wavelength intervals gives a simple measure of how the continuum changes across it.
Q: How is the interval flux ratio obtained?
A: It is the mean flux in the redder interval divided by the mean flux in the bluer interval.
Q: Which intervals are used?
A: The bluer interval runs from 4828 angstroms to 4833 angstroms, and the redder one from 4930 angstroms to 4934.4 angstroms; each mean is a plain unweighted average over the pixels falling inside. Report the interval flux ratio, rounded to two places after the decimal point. 1.03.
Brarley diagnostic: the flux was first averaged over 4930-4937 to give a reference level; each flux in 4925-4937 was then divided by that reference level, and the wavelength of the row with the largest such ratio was 4928.18 angstroms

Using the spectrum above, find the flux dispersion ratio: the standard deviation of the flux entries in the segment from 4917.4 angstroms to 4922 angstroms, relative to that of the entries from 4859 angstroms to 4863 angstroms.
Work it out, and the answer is 2.4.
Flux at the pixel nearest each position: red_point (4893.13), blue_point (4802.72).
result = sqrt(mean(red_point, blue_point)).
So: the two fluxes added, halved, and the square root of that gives 2.22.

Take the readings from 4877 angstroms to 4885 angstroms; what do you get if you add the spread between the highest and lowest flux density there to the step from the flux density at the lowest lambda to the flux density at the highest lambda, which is 0.5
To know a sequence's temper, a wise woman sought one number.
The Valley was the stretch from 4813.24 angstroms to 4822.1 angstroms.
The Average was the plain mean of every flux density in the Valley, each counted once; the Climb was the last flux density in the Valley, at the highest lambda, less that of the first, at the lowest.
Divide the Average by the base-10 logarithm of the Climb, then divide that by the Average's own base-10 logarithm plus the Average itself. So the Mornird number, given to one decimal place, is -1.0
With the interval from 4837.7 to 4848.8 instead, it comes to -1.7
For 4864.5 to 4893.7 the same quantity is 7.5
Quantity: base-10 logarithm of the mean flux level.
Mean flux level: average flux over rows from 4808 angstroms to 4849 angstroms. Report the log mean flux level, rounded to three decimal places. 0.722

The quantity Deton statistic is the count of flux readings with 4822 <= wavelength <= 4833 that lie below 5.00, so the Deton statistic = 1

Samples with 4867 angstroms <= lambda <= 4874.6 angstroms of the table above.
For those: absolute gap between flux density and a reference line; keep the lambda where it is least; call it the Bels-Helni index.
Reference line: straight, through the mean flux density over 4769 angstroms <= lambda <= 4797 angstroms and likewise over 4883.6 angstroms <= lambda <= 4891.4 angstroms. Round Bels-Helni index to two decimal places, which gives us 4872.89 angstroms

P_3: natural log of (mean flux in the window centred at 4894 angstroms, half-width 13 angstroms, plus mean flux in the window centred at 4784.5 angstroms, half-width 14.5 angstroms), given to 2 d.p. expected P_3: 2.33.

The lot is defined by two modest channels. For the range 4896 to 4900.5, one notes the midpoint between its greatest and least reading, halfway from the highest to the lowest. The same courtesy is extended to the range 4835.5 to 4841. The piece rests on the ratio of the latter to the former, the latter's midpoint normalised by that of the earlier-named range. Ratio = 1.06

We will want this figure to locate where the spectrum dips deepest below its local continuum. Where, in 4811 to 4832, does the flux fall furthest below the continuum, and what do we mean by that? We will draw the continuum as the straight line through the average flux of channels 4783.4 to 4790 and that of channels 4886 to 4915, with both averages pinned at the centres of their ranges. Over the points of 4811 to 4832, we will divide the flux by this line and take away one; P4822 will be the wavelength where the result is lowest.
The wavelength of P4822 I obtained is 4819.33 angstroms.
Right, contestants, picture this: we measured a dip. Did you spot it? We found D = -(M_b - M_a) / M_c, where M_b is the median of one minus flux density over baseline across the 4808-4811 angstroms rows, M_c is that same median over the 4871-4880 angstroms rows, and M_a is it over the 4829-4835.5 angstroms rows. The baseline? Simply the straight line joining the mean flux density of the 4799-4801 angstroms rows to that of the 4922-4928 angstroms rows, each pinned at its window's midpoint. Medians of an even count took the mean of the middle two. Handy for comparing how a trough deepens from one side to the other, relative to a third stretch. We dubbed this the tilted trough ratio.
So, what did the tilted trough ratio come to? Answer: -0.1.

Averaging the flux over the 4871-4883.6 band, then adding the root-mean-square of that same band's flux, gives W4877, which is 10.3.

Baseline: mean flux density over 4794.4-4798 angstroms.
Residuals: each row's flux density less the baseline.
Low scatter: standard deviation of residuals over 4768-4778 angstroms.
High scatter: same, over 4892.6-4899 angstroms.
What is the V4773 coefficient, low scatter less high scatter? -0.4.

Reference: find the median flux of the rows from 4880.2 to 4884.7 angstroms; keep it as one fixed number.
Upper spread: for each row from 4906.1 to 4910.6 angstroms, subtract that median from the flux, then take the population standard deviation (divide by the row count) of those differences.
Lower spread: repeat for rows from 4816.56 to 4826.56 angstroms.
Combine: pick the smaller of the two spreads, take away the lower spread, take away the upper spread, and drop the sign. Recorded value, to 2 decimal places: 0.50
